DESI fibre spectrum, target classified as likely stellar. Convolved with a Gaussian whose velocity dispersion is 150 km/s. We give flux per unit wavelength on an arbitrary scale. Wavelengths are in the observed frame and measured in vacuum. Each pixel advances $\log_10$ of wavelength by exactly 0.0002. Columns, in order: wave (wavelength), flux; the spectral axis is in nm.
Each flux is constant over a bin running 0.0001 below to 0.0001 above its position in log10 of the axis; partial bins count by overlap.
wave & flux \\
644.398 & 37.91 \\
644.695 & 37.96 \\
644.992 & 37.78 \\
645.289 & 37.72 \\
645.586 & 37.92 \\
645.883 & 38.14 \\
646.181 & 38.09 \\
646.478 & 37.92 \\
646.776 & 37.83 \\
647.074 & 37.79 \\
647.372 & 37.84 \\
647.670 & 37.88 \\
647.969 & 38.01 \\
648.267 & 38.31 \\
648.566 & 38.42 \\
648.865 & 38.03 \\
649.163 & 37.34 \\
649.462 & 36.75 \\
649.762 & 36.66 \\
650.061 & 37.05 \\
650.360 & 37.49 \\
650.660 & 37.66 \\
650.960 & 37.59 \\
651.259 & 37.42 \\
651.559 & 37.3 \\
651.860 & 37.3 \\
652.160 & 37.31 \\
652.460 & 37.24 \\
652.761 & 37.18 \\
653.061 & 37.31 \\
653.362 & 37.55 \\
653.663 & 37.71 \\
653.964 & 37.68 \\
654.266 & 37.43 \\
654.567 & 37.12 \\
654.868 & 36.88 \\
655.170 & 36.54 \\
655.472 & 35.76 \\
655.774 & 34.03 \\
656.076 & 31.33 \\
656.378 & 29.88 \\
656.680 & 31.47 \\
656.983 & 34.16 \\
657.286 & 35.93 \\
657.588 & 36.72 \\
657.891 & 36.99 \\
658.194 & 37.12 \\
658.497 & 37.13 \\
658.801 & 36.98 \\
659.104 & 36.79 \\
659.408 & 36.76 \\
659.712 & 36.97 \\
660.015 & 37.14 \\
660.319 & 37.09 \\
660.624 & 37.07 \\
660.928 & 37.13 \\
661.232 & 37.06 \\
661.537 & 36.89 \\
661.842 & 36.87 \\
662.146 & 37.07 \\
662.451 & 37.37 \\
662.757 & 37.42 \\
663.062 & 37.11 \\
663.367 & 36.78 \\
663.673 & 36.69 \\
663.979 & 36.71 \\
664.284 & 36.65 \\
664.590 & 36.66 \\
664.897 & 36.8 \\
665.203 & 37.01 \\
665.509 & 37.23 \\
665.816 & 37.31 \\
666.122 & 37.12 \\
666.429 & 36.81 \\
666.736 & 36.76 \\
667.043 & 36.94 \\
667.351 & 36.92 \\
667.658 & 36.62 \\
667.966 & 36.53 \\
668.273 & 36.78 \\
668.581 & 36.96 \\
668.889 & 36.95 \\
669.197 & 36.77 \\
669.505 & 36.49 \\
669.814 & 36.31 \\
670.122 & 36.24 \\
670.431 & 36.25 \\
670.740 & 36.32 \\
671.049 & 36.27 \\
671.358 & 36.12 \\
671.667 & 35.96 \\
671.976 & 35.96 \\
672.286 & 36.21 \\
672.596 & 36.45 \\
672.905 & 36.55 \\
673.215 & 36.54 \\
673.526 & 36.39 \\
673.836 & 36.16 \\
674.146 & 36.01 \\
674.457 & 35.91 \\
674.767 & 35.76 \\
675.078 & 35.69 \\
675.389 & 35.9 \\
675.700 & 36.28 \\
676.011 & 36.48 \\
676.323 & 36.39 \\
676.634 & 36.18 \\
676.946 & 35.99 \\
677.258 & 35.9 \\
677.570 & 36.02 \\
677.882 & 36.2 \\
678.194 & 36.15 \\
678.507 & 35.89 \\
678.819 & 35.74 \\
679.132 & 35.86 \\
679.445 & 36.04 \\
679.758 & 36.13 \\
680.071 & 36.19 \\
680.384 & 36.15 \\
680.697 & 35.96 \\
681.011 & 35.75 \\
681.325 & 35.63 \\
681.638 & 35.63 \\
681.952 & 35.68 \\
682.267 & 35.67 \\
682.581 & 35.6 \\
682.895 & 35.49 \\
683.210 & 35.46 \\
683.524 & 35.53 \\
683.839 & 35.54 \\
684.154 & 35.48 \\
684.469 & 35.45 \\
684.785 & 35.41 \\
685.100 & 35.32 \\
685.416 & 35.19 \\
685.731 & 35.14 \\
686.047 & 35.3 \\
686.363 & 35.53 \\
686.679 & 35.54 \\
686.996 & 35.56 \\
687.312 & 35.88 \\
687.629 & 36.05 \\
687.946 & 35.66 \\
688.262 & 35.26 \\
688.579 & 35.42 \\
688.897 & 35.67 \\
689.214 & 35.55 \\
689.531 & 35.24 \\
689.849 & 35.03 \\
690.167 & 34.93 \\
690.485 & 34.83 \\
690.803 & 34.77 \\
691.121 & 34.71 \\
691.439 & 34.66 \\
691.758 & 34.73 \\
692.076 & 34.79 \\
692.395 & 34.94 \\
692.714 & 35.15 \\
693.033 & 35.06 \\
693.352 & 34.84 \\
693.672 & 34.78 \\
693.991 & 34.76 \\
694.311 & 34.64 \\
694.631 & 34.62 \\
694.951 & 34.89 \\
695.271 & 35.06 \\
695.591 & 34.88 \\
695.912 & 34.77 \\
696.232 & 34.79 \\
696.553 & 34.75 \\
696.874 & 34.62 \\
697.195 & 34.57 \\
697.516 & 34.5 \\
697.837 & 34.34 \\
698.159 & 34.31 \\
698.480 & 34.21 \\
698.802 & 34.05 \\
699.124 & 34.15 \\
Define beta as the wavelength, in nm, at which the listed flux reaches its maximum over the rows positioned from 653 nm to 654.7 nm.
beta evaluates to 653.663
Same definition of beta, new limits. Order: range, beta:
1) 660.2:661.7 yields 660.928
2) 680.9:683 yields 681.011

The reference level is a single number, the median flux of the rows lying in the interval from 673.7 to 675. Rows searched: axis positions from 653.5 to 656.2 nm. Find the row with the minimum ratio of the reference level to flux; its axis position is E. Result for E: 653.663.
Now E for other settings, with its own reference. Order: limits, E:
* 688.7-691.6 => 688.897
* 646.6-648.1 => 647.969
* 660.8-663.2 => 662.757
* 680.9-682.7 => 681.011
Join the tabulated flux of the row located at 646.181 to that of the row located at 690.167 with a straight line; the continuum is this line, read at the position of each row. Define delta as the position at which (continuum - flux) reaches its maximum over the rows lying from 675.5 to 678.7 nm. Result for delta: 677.258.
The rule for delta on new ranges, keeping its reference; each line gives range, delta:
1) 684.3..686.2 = 685.731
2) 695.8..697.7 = 697.516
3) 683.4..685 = 684.785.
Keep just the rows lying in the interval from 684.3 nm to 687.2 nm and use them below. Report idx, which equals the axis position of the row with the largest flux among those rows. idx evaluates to 686.996 nm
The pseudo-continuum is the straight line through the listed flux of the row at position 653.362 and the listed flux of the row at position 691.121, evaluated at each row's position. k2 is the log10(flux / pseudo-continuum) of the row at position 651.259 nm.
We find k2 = -0.0033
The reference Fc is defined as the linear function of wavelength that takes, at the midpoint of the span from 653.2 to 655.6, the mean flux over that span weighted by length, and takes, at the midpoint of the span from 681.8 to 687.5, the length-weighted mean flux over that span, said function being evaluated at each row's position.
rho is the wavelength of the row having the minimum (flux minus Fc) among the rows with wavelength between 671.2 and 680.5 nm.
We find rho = 675.078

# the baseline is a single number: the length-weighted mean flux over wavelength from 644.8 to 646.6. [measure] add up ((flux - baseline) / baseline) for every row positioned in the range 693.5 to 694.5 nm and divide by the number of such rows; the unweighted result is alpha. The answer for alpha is -0.08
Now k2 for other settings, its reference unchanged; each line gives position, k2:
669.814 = 0.0000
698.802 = -0.0010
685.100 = 0.0019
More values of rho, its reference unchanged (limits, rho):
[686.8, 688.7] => 688.262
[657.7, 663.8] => 659.408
